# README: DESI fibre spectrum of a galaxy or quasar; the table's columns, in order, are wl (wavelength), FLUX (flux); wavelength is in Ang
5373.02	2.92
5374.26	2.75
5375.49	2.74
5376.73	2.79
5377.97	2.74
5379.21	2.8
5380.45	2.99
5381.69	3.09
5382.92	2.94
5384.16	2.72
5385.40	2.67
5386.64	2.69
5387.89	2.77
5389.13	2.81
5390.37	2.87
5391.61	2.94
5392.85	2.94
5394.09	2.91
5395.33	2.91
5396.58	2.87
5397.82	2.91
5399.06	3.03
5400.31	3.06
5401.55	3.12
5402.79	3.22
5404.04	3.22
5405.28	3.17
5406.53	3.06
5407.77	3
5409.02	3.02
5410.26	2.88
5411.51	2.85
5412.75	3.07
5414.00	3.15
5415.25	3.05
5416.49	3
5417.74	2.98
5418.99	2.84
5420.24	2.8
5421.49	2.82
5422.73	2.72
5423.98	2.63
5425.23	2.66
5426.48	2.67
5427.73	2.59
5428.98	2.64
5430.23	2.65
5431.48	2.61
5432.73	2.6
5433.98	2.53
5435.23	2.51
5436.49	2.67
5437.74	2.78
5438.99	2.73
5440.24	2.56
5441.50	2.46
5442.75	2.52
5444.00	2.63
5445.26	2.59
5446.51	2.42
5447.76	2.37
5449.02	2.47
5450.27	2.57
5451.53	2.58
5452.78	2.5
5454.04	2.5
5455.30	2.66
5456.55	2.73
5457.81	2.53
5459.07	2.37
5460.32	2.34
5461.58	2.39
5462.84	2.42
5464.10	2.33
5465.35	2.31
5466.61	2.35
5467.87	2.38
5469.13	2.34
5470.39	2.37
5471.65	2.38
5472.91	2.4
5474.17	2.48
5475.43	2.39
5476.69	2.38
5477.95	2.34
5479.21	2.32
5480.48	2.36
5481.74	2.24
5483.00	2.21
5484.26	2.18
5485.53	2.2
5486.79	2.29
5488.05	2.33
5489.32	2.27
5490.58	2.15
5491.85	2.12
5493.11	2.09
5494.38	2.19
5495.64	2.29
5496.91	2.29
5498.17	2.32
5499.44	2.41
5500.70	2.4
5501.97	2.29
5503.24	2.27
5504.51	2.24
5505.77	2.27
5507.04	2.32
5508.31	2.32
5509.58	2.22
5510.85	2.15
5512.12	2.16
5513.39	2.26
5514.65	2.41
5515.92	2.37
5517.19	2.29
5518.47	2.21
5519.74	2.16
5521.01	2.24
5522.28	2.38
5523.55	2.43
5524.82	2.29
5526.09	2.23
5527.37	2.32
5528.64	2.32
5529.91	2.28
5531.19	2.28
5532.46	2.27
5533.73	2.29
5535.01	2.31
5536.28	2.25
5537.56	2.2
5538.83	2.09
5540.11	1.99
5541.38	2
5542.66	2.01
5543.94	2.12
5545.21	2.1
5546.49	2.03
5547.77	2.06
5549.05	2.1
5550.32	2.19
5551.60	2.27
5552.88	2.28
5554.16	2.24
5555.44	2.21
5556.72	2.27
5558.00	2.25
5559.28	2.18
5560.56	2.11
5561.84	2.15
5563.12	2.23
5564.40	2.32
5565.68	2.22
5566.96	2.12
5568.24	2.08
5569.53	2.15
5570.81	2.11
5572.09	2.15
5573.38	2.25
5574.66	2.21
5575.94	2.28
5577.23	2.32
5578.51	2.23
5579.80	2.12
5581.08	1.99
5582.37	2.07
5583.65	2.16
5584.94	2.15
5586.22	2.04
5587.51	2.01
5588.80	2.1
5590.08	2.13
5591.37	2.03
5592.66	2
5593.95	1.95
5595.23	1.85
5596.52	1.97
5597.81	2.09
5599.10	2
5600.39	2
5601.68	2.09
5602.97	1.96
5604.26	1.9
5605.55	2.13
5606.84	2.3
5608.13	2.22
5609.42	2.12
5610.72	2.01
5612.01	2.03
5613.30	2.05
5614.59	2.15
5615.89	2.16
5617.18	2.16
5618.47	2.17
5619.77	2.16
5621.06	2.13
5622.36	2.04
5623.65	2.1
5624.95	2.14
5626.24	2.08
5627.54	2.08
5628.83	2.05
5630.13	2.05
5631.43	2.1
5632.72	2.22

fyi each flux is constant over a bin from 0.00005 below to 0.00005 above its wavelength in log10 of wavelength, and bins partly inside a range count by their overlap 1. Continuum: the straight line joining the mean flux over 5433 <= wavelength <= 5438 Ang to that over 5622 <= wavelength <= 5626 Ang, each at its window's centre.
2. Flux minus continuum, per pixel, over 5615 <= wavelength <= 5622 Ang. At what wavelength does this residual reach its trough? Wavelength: 5621.06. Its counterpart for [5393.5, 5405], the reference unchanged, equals 5396.58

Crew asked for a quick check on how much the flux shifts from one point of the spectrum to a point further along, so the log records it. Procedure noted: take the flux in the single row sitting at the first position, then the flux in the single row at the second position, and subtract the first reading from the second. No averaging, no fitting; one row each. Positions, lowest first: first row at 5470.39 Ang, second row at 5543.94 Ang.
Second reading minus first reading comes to -0.25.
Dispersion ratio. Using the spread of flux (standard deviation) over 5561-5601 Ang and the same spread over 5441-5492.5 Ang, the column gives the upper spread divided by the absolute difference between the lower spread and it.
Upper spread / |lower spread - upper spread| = 5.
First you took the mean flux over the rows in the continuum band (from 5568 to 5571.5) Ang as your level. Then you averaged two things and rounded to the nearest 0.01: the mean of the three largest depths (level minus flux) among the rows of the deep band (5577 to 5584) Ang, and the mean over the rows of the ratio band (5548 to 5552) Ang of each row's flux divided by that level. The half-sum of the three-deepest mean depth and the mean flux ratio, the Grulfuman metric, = 0.54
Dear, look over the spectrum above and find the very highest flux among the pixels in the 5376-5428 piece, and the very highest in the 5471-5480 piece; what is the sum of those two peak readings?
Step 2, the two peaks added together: 5.7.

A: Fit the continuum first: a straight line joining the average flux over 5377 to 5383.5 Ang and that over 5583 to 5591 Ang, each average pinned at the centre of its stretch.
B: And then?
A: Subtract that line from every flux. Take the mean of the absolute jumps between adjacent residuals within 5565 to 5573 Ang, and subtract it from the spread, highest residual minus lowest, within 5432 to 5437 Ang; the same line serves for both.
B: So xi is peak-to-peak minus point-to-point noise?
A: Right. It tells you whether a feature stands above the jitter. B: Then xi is 0.11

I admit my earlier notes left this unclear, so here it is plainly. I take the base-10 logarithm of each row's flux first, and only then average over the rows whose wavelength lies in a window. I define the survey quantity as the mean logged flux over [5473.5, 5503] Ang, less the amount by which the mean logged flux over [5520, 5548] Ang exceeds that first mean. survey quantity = 0.374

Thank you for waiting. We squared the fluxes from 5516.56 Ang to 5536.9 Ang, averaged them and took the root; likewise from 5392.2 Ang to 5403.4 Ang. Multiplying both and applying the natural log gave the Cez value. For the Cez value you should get 1.9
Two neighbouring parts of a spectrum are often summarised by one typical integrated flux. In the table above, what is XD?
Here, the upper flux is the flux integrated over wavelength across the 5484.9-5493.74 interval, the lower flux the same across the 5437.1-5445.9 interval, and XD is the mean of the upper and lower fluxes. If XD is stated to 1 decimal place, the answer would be 21.2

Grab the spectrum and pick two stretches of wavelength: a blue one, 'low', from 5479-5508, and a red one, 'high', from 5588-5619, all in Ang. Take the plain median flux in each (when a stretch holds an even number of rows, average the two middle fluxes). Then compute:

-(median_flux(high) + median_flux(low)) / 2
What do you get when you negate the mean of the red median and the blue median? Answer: -2.17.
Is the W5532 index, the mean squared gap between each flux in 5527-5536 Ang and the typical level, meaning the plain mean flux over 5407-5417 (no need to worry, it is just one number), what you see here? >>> 0.5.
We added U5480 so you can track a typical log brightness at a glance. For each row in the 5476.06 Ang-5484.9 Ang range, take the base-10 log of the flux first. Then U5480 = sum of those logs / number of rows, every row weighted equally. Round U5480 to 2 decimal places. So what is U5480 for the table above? 0.36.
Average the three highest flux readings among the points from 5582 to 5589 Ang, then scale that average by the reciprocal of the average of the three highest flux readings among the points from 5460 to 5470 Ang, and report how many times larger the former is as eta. 0.89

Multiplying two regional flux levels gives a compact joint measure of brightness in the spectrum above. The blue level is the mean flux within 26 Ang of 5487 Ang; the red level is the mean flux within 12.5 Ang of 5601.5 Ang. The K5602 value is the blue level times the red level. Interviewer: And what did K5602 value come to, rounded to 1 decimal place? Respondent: 4.7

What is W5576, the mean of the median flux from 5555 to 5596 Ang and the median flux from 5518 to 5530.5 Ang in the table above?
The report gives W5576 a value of 2.22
